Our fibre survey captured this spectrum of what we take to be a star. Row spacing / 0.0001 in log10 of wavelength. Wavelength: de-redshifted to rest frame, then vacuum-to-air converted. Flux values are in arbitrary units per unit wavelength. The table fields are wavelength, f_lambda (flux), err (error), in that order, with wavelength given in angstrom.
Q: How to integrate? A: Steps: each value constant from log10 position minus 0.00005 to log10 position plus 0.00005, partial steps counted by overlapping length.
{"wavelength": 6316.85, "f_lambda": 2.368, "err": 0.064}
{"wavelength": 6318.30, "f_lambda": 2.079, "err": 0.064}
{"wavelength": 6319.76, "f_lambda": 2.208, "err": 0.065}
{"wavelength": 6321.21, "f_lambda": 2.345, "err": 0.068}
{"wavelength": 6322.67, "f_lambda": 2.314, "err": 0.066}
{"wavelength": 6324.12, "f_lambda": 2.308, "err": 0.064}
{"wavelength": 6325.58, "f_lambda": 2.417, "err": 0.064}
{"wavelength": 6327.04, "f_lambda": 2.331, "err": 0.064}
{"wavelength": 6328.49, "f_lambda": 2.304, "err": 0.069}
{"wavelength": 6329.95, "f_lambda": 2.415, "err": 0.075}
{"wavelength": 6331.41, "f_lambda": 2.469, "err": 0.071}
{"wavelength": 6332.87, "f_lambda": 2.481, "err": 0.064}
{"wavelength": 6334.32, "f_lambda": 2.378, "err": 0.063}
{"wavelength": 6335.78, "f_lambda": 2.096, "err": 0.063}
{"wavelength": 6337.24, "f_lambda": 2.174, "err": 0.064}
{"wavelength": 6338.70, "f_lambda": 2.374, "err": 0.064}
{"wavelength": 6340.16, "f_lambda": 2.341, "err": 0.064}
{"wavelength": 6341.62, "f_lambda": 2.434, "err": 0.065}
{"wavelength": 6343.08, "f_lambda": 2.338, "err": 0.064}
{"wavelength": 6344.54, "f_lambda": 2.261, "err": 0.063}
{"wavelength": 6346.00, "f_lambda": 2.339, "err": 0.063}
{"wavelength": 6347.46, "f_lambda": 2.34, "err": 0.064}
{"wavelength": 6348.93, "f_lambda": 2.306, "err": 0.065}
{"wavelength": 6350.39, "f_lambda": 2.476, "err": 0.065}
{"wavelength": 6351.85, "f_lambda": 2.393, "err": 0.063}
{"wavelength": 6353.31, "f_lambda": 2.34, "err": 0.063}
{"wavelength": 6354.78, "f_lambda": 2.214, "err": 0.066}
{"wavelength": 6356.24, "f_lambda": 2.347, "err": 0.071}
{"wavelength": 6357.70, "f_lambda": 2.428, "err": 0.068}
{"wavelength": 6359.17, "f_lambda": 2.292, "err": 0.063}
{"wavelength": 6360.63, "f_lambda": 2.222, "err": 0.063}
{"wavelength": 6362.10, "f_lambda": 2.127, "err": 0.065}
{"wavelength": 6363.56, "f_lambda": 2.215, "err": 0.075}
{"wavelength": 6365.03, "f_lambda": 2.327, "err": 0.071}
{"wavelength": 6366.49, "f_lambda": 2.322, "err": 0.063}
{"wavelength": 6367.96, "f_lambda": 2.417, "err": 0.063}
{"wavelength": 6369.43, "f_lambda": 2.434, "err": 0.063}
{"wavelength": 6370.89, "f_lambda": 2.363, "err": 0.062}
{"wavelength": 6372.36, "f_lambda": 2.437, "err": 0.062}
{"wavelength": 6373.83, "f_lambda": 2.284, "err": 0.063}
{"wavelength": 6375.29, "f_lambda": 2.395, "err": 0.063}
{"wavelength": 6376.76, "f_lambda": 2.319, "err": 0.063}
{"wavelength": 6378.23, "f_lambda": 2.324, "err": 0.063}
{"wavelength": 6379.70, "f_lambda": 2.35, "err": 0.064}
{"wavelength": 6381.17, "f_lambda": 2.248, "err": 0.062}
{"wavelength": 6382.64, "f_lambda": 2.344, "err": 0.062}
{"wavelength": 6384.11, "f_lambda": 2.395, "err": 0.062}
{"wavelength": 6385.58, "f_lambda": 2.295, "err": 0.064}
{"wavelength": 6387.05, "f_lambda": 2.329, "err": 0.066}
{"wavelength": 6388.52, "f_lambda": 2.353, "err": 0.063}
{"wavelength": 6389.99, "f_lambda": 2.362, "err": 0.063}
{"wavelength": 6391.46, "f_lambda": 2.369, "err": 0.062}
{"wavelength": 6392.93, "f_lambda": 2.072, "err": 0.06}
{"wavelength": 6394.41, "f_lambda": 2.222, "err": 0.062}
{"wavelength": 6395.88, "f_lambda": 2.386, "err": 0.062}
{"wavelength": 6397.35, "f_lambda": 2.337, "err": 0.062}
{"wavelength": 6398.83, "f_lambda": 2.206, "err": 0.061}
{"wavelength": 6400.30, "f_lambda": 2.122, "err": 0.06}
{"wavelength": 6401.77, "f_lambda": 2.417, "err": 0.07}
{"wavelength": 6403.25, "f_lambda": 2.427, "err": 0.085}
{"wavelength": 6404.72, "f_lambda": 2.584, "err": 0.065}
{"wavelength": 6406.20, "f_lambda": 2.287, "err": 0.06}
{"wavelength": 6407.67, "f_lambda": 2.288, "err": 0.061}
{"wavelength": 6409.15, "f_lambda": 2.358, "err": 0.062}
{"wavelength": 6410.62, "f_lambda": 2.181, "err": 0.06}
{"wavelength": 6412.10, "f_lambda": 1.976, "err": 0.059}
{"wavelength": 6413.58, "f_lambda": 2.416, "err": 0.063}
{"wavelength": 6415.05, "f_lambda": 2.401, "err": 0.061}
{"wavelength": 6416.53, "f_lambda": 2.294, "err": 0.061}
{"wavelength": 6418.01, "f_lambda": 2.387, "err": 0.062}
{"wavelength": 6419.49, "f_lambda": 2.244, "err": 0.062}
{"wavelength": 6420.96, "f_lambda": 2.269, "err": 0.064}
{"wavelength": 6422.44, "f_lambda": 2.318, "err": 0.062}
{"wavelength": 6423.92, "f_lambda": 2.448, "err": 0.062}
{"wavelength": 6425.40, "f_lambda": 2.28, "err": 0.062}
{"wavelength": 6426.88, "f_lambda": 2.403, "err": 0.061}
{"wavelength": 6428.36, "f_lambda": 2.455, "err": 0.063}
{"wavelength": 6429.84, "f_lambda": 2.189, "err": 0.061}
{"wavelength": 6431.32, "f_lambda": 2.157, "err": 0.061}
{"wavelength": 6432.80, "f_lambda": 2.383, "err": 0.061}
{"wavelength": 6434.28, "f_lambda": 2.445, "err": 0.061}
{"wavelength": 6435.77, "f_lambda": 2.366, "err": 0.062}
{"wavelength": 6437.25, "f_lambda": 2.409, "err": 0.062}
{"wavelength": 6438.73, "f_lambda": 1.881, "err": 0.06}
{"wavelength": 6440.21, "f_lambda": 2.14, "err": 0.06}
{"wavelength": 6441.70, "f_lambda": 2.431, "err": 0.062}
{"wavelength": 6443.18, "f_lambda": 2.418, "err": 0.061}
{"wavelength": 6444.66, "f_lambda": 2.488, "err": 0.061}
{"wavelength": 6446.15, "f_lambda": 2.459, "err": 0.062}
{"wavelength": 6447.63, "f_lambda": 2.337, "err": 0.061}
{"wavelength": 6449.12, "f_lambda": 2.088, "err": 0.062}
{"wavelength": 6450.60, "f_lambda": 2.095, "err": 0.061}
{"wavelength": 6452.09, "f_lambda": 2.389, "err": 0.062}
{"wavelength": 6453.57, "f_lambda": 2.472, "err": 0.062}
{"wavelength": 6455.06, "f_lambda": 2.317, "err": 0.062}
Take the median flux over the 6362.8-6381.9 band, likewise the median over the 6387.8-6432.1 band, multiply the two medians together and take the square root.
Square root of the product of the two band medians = 2.33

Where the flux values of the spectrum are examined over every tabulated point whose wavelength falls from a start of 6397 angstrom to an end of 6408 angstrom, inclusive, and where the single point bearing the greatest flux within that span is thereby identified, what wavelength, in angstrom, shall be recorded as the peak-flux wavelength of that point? 6404.72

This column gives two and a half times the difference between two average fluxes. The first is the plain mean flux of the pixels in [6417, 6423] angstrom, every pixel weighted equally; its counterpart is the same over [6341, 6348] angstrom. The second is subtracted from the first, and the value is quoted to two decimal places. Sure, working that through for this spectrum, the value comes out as -0.09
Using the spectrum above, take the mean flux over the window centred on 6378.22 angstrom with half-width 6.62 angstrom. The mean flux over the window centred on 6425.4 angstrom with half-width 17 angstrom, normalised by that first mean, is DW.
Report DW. 0.98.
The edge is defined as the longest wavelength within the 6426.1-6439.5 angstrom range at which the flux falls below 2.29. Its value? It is 6438.73 angstrom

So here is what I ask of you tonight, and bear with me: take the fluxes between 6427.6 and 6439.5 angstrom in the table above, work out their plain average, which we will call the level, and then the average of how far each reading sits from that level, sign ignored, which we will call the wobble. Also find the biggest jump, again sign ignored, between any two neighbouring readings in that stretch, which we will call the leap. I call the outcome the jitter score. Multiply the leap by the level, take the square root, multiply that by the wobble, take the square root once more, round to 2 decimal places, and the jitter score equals 0.42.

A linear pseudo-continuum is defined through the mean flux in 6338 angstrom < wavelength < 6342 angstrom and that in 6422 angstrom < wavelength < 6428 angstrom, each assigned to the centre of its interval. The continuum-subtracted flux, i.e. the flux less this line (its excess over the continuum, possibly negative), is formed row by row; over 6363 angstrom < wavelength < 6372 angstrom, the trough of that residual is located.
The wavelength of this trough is 6363.56 angstrom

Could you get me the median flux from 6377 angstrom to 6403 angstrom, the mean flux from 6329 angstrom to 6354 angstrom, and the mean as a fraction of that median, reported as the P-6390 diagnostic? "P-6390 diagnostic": 1.006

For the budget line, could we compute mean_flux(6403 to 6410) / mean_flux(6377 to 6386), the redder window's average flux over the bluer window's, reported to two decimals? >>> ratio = 1.03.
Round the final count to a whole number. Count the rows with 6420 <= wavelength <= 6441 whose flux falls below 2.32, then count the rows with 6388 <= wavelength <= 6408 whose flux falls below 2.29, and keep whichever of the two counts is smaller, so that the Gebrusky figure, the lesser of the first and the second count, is 6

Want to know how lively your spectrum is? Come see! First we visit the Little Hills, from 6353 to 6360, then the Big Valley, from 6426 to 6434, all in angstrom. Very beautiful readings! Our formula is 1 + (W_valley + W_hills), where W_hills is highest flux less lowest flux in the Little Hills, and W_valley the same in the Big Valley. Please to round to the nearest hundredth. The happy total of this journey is 1.51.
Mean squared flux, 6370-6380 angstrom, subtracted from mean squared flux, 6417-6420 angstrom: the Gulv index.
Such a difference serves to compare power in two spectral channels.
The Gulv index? -0.17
